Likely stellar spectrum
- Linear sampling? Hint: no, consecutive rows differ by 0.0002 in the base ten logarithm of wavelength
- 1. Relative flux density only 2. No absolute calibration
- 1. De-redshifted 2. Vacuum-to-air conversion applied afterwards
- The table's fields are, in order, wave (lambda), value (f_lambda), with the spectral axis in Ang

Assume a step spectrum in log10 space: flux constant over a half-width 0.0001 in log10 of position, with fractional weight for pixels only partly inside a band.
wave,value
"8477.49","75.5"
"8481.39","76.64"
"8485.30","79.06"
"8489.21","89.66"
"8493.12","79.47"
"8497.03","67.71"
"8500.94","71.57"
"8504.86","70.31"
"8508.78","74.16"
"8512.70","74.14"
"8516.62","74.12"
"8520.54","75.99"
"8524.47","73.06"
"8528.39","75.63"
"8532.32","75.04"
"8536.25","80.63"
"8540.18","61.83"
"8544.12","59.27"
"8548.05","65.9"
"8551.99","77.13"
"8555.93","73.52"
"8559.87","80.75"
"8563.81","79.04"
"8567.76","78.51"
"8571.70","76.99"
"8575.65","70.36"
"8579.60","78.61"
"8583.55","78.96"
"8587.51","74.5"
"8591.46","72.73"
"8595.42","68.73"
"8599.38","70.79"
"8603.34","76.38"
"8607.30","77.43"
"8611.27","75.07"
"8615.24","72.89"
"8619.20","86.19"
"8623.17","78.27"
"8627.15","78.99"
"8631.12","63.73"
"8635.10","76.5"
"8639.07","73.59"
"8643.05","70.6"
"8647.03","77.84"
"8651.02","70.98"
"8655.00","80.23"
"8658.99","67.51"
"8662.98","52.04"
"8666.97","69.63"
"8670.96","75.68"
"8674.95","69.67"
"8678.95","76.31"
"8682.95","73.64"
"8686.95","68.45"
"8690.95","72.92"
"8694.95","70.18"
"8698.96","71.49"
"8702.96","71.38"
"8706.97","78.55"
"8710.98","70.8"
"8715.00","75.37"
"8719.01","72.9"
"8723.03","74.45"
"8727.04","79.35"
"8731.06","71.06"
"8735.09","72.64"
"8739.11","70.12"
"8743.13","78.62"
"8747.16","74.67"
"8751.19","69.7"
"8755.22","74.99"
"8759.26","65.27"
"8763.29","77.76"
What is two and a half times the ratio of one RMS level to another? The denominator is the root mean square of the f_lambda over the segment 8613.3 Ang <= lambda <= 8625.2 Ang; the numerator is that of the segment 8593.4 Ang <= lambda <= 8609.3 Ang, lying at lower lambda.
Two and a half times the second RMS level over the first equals 2.31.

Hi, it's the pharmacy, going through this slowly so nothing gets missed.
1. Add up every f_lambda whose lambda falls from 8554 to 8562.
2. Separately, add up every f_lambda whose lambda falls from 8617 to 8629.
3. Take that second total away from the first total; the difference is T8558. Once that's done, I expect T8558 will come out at -89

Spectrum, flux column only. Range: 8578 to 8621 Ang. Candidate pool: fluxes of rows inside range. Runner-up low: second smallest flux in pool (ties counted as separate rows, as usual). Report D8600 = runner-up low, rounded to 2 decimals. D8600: 70.79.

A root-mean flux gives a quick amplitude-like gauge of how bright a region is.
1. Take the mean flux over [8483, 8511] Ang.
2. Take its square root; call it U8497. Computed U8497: 8.72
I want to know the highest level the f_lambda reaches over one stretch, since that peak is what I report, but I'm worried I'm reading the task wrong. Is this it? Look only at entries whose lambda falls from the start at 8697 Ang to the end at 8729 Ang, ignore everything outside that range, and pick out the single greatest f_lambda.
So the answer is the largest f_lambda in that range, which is 79.35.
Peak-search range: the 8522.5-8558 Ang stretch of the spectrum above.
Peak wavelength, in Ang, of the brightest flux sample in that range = 8536.25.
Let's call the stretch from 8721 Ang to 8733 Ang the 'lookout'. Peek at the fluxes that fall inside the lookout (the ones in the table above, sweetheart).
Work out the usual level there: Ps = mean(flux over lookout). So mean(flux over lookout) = 75.0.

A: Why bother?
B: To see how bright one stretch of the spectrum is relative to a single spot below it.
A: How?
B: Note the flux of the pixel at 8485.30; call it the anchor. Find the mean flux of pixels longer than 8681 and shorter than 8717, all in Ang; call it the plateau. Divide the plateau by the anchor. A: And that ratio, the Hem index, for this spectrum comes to 0.92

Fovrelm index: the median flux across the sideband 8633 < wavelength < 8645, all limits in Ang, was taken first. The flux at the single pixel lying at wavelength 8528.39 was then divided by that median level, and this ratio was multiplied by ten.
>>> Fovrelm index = 10.3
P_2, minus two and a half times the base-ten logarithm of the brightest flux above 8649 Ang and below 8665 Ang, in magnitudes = -4.76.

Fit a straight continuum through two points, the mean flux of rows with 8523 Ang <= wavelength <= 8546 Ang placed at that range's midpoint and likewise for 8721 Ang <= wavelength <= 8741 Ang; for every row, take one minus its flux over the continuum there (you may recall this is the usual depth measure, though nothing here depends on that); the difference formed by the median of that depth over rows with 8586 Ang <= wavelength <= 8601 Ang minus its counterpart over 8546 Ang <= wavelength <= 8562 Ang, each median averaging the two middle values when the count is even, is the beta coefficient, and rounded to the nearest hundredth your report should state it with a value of 0.06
